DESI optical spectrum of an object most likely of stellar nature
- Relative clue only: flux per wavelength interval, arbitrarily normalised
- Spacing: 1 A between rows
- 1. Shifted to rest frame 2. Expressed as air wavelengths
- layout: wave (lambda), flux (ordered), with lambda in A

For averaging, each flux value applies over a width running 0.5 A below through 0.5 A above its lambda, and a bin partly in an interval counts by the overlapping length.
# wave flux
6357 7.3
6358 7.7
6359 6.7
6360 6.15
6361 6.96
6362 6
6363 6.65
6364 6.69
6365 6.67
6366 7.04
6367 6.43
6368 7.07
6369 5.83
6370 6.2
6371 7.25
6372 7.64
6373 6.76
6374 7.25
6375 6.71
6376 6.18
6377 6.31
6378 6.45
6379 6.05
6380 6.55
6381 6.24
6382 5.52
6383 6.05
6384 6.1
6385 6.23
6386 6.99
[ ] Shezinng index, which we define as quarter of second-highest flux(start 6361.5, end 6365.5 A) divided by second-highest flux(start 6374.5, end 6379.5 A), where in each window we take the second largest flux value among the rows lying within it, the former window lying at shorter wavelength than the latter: 0.259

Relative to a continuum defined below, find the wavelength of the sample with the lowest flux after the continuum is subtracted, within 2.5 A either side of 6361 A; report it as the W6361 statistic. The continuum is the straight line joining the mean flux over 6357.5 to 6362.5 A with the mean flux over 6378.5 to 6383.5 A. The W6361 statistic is 6362 A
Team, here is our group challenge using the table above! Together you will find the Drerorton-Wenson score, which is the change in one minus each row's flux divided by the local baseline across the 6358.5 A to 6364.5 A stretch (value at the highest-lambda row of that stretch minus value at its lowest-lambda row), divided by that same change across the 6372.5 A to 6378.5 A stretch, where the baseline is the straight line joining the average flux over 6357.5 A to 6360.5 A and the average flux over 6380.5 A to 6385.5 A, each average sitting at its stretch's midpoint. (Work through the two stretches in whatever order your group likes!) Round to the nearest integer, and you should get -1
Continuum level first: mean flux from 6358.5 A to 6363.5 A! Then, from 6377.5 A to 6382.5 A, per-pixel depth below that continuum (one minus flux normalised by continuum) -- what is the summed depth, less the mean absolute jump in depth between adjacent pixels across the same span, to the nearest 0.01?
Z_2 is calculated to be 0.18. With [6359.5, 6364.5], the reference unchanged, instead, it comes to -0.09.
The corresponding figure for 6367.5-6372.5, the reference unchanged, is -0.35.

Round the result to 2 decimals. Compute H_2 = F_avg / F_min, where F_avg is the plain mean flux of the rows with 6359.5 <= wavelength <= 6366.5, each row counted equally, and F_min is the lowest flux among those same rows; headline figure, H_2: 1.10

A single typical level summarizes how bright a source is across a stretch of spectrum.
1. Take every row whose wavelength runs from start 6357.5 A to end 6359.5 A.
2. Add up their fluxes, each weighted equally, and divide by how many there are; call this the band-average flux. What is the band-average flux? 7.2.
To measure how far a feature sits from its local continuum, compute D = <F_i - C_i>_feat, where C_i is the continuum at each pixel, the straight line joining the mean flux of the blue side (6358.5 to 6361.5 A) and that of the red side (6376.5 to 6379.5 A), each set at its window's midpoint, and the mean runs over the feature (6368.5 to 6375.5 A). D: 0.42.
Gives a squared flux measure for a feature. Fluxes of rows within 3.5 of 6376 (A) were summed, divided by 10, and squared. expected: 21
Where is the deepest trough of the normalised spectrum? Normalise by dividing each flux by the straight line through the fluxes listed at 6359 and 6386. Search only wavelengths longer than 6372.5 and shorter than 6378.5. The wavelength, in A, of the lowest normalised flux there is 6376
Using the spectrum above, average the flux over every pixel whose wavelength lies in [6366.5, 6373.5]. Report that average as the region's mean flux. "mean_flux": 6.7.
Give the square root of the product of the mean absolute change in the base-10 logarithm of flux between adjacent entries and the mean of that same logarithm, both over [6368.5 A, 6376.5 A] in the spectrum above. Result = 0.179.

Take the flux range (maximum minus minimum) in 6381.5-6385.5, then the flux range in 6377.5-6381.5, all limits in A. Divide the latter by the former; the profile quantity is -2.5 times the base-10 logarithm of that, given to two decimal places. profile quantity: 0.38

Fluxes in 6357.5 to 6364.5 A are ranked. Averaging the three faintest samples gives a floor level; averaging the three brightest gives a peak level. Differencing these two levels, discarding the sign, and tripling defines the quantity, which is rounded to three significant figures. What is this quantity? 2.56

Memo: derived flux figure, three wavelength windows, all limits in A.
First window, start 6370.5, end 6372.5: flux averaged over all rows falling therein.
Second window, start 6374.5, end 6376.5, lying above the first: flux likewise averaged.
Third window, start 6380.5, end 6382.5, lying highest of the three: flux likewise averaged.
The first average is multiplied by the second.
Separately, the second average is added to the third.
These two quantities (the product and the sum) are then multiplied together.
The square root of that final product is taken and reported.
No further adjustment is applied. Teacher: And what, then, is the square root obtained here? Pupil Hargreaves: 24.3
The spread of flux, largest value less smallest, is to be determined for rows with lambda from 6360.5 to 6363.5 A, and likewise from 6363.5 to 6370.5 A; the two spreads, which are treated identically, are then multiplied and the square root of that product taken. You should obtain 1.09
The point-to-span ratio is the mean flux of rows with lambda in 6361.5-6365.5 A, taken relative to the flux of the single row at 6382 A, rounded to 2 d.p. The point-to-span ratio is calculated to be 1.18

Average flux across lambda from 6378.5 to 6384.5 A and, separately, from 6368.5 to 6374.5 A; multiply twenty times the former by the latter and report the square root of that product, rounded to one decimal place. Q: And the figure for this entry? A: 28.8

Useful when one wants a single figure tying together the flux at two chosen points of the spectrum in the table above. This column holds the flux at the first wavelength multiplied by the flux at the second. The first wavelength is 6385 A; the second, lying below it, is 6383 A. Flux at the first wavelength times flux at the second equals 38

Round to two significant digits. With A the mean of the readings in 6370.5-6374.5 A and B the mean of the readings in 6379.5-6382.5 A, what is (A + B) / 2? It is 6.7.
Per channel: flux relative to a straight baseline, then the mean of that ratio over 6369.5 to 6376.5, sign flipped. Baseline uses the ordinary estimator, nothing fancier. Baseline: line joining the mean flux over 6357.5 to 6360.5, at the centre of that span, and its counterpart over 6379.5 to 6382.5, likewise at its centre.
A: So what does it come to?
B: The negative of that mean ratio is -1.08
